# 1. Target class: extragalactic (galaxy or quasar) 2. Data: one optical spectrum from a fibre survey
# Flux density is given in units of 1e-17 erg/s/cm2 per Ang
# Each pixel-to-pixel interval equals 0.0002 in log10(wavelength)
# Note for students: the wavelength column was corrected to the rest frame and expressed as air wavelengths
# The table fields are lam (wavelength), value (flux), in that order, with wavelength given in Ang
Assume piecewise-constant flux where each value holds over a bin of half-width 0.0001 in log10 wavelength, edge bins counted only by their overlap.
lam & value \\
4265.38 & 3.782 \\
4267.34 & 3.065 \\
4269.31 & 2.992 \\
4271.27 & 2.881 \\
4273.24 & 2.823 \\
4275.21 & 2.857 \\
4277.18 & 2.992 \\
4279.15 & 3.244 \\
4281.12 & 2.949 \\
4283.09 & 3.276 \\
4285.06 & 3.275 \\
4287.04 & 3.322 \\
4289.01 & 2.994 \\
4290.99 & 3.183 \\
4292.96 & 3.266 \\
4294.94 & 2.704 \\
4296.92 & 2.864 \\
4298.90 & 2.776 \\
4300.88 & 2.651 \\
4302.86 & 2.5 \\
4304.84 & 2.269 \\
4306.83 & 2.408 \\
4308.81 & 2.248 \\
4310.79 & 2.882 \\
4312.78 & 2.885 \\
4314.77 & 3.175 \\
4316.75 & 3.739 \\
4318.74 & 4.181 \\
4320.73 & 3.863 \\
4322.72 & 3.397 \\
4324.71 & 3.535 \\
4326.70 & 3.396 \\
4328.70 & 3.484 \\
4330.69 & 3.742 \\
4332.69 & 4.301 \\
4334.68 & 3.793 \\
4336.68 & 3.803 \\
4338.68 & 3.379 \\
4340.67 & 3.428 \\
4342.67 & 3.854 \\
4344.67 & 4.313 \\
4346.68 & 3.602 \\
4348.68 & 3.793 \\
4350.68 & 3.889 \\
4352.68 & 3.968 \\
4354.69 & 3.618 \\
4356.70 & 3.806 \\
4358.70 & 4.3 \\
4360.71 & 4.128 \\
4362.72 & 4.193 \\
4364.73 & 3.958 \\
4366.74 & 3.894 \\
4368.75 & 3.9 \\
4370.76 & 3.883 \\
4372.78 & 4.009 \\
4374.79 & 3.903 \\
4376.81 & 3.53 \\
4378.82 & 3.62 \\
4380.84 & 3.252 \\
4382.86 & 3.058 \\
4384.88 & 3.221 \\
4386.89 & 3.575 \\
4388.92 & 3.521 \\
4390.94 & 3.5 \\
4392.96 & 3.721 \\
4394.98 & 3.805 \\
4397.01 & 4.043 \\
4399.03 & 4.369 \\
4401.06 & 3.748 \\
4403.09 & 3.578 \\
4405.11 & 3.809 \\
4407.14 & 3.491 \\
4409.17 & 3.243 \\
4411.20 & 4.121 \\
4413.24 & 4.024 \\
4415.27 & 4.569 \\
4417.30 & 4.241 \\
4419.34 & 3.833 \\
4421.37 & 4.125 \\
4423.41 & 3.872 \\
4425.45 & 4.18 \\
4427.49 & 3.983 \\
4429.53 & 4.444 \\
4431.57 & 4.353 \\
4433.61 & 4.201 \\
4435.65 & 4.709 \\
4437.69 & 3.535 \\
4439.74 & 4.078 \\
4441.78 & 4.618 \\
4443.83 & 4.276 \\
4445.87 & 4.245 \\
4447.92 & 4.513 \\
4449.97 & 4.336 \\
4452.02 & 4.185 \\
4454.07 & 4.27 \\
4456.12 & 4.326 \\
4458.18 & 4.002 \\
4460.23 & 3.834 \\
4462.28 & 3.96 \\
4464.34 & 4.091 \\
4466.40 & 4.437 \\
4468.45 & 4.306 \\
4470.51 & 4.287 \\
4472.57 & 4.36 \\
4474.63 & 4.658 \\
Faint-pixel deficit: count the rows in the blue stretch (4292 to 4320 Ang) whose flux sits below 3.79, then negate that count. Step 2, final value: -13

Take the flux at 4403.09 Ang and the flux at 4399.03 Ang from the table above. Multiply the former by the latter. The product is 15.6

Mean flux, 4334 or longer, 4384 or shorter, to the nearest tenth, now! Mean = 3.8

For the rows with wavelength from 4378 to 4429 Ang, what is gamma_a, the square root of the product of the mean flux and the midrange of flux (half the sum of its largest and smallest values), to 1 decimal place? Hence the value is 3.8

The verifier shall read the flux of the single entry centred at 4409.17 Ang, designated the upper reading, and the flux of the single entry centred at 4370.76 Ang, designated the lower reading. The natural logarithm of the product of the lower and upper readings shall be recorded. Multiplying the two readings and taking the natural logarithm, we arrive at 2.53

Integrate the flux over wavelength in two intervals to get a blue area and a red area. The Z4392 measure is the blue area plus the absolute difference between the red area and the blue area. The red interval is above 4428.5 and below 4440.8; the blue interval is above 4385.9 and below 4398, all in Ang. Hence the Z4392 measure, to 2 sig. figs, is 52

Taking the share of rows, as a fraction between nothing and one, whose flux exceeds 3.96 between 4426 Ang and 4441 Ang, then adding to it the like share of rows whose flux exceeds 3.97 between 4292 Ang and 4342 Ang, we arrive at 0.94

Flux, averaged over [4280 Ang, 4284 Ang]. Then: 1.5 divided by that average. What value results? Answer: 0.48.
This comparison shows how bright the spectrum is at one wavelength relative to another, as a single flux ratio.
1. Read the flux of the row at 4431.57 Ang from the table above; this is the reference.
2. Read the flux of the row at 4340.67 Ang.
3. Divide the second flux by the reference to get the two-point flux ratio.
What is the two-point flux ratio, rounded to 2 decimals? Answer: 0.79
